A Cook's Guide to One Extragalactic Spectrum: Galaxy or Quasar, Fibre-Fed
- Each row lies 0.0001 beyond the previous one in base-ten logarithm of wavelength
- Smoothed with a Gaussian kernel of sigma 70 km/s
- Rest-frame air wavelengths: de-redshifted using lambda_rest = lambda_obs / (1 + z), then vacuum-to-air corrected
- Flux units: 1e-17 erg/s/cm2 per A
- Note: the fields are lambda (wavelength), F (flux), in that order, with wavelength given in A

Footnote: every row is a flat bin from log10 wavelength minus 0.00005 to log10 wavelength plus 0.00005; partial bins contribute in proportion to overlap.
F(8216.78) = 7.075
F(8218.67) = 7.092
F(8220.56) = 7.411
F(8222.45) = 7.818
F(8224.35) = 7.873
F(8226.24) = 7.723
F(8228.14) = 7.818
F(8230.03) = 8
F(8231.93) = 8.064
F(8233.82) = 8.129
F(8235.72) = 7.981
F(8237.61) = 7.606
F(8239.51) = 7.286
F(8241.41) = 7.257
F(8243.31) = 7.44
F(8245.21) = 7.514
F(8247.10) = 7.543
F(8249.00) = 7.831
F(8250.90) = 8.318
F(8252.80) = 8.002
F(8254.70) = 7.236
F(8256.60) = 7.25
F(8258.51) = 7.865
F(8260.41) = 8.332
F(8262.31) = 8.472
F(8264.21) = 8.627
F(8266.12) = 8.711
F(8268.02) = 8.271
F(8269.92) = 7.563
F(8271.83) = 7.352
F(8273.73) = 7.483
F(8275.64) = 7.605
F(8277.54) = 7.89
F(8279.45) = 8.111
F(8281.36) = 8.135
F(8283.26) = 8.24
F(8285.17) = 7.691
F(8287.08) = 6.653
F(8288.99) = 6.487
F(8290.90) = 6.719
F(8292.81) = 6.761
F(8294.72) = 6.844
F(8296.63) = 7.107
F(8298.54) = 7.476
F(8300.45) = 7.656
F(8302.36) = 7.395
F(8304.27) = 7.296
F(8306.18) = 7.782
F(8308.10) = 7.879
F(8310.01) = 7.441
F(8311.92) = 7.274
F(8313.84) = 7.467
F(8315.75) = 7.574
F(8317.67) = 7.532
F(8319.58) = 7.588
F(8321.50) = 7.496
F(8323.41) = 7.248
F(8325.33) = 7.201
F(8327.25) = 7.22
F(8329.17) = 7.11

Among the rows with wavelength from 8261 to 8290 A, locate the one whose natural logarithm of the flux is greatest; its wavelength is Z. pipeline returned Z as 8266.12 A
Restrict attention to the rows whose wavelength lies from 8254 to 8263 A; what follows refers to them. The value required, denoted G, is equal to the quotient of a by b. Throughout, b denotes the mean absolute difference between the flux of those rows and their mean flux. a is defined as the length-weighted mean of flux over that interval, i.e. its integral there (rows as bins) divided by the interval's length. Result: 17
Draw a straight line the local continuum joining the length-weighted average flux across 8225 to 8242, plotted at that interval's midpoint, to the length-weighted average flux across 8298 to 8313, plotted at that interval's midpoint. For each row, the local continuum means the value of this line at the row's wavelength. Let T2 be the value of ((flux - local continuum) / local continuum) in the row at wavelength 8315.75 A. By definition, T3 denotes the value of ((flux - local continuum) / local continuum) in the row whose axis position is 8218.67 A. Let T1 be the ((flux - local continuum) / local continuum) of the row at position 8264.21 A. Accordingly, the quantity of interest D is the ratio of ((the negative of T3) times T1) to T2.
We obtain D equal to 1.05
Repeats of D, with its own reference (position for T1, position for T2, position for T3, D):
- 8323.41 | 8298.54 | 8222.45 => 0.00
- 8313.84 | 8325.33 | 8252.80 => 0.00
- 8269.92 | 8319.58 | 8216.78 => -0.07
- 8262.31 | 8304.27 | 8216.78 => -0.32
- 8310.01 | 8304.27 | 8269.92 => 0.00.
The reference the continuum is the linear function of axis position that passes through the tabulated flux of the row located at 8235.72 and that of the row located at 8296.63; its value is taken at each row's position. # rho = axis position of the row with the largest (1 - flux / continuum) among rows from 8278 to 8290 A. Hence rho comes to 8288.99 A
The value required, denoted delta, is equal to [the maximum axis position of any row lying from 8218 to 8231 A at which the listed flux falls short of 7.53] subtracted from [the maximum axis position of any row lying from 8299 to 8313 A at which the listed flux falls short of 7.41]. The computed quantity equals 91.4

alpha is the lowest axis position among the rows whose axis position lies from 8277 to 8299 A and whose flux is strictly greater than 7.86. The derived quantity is 8277.54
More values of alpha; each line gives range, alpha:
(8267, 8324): 8268.02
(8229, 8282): 8230.03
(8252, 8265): 8252.80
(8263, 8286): 8264.21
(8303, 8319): 8308.10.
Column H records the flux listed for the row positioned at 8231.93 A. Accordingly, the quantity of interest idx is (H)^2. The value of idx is 65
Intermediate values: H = 8.064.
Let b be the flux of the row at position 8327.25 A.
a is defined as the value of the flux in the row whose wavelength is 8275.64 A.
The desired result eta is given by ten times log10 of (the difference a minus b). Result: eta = -4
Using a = 7.605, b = 7.22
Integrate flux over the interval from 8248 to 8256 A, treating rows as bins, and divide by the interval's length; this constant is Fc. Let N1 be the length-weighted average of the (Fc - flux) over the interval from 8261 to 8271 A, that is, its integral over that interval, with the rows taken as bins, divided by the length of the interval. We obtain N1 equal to -0.50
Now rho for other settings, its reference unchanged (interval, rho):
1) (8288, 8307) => 8288.99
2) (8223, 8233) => 8226.24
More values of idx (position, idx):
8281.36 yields 66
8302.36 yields 55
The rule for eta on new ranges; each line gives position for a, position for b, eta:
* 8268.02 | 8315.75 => -2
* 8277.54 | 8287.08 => 1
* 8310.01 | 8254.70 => -7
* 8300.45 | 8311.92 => -4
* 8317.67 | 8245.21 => -17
